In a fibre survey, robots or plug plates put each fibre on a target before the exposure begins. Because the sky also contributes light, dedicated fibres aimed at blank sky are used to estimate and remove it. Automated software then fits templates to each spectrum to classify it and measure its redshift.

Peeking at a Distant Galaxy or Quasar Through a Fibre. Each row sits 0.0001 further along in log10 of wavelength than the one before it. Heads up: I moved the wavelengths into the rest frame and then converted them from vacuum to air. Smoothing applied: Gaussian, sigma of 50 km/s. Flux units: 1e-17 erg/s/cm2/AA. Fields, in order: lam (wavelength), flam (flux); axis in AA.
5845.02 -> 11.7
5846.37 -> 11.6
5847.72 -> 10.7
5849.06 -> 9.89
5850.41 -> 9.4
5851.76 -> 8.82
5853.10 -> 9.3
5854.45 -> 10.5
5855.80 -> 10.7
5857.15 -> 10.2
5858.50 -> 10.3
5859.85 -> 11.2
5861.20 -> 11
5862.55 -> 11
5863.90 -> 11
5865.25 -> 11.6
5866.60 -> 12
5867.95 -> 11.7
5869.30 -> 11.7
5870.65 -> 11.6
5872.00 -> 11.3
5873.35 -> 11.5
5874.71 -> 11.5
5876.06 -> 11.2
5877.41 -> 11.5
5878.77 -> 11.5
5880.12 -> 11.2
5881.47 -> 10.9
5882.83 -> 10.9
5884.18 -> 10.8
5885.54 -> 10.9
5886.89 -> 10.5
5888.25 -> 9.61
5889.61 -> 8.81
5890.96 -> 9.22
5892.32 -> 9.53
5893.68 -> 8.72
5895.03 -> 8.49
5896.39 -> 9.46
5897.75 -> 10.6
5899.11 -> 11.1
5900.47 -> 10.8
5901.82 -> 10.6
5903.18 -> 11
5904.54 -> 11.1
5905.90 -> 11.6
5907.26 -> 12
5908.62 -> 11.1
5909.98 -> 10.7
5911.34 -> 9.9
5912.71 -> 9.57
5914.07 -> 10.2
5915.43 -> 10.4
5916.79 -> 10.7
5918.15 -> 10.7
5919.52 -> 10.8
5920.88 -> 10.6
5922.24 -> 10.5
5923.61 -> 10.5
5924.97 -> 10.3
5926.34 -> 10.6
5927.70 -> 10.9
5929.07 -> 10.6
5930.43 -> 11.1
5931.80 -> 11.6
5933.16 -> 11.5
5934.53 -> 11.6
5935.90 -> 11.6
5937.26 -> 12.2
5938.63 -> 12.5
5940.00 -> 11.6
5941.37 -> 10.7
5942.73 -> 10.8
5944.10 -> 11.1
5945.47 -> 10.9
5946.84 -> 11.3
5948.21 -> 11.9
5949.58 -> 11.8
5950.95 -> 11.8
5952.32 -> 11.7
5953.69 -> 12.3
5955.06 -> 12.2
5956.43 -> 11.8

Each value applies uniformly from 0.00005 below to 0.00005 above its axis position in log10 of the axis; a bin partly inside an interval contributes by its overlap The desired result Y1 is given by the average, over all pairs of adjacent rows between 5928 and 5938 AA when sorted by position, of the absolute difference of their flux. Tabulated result 0.30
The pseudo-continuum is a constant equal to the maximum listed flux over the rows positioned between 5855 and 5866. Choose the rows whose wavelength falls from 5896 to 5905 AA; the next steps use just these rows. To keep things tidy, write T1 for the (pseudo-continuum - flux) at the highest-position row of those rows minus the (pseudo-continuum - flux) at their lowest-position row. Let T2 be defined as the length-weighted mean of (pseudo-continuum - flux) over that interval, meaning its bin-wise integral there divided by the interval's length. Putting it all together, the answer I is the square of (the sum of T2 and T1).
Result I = 0.54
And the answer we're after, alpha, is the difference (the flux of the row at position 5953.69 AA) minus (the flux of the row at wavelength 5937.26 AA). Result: 0.1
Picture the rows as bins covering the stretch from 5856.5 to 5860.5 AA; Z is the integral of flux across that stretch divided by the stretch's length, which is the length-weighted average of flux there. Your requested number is 10.6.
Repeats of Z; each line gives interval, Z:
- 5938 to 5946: 11.3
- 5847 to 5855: 9.8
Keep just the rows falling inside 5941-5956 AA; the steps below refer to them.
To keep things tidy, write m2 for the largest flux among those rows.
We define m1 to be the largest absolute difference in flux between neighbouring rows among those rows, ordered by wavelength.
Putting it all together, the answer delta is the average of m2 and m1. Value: 6.45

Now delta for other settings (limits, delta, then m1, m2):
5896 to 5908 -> 6.57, 1.1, 12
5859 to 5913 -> 6.57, 1.1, 12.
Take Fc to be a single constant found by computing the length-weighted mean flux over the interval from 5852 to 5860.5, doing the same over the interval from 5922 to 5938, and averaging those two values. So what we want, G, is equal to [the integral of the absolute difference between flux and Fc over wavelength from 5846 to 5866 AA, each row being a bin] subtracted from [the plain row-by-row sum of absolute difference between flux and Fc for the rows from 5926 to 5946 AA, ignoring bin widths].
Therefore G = -3.6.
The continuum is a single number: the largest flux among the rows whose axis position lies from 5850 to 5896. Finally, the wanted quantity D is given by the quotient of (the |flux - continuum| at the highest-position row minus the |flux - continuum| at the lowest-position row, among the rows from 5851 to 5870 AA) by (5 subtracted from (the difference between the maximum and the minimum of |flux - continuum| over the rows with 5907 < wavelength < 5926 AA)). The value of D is 1.12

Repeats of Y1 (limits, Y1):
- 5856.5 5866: 0.30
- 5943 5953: 0.23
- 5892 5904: 0.57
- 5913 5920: 0.15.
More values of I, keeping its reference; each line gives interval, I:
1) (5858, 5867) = 1.56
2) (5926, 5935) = 0.29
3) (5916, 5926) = 2.00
